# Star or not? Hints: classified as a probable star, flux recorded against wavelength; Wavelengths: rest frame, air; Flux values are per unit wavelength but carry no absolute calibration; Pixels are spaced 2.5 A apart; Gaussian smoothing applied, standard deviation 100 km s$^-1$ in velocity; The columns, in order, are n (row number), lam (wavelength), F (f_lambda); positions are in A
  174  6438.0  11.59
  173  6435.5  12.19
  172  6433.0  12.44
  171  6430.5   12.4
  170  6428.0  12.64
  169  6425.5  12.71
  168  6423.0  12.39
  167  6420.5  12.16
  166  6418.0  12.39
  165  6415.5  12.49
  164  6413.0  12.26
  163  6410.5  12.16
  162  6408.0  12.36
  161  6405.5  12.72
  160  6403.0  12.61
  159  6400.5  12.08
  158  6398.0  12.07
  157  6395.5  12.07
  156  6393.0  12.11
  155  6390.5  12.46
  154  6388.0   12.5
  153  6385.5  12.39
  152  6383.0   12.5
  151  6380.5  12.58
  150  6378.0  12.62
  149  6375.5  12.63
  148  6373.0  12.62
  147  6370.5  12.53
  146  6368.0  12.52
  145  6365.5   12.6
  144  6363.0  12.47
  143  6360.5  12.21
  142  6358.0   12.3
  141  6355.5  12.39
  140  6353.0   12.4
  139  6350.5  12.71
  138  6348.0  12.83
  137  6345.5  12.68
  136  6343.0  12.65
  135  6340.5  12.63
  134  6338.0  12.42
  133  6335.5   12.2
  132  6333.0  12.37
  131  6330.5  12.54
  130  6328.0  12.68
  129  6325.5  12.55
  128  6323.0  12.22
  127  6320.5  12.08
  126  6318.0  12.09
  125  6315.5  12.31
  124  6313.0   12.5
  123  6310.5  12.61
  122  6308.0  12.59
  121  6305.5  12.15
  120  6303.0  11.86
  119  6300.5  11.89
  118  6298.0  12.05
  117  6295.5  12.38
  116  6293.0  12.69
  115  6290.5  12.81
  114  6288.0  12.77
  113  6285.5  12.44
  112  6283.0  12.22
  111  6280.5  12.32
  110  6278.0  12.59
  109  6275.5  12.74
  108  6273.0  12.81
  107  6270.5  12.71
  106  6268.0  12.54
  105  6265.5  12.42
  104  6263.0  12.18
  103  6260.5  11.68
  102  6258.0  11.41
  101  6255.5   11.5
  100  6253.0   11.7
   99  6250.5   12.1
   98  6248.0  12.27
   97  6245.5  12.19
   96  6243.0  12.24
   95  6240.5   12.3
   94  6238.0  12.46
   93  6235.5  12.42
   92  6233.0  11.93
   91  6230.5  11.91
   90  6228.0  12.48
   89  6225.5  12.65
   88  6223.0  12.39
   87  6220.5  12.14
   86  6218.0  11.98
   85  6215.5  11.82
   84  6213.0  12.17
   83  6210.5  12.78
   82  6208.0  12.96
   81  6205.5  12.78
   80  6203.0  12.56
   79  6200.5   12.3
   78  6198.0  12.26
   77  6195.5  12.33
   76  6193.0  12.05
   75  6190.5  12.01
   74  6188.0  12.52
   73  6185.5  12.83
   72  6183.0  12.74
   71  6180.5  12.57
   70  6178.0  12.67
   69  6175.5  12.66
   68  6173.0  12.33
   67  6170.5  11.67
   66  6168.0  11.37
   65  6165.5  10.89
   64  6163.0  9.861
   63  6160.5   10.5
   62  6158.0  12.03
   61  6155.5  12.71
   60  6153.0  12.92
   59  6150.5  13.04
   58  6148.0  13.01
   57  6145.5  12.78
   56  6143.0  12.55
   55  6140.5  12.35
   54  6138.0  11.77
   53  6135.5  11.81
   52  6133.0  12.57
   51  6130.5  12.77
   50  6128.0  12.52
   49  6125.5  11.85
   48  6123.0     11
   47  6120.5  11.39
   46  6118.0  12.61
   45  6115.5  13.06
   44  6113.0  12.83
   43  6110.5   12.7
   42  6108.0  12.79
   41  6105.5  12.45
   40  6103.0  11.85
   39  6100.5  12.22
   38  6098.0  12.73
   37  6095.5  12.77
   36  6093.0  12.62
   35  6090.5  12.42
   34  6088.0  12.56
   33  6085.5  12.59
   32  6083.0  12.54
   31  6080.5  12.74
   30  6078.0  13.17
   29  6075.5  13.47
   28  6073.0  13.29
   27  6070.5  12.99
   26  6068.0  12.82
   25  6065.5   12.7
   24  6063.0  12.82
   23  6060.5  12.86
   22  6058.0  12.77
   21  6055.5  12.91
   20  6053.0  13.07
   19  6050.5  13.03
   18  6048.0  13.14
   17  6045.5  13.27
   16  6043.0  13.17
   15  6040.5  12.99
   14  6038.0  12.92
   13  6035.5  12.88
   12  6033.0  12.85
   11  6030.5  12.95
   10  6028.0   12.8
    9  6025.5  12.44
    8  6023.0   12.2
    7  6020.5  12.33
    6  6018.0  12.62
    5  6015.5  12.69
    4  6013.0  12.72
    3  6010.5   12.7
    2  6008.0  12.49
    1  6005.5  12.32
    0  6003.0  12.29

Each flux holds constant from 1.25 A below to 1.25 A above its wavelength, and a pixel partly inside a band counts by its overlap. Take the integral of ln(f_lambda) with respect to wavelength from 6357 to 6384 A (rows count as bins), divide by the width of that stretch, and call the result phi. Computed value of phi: 2.53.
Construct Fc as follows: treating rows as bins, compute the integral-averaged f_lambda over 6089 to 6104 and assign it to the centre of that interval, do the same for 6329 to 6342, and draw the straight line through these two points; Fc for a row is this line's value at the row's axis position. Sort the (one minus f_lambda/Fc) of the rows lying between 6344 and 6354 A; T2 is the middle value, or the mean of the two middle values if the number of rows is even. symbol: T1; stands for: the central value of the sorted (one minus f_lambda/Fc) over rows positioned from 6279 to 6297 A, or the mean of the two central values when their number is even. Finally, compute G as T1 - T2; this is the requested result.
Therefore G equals 0.021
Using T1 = 0.000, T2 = -0.020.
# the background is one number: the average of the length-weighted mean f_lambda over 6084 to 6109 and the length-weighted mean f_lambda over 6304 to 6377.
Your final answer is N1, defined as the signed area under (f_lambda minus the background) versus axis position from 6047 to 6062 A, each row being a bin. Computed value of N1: 7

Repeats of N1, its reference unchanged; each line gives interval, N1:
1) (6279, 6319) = -5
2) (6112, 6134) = -4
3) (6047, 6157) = 16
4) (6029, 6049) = 11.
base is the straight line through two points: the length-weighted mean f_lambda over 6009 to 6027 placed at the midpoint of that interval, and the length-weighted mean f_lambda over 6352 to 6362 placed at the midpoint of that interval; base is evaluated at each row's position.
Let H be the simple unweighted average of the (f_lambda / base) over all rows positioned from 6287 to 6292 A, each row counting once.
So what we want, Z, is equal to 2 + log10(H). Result 2.01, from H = 1.03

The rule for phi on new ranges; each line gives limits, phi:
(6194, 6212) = 2.53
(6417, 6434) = 2.52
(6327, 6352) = 2.53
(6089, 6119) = 2.53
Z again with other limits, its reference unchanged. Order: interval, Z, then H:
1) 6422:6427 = 2.01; 1.02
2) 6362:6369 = 2.01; 1.02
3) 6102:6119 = 2.00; 1.01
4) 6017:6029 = 2.00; 1.00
